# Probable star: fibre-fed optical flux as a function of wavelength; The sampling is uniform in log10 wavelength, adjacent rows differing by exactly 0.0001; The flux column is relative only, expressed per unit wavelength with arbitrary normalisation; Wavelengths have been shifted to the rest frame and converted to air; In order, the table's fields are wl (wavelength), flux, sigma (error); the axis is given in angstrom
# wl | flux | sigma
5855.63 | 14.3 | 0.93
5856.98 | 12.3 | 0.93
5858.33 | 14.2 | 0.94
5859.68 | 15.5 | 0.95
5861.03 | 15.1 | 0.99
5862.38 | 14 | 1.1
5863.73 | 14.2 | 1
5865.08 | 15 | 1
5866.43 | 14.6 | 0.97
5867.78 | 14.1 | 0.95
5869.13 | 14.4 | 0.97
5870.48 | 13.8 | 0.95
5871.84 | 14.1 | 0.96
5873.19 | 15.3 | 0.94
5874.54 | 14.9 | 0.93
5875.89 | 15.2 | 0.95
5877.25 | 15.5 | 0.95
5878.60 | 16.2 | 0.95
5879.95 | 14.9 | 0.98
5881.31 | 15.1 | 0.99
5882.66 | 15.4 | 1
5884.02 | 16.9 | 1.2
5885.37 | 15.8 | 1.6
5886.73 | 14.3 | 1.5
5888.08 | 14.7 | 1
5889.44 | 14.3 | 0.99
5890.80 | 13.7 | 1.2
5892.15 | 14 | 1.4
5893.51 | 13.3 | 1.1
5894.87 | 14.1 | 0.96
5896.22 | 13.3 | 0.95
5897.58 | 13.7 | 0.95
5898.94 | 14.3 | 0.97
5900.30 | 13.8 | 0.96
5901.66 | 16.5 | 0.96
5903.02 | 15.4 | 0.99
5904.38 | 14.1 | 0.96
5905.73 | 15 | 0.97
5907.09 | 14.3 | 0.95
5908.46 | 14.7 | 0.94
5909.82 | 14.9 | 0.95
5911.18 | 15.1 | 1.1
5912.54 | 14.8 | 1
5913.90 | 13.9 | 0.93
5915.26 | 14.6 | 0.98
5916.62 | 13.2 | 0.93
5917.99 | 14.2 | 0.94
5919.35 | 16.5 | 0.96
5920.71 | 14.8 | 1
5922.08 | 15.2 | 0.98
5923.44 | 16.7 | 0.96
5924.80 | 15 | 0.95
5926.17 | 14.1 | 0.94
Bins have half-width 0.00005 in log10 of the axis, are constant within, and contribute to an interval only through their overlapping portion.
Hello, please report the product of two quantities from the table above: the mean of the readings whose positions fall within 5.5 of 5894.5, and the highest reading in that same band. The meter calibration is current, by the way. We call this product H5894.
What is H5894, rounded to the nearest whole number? 198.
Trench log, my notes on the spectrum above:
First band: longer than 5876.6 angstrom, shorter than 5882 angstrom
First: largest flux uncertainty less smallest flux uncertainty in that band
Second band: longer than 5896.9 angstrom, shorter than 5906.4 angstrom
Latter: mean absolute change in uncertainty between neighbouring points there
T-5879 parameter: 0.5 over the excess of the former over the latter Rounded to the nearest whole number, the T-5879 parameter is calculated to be 21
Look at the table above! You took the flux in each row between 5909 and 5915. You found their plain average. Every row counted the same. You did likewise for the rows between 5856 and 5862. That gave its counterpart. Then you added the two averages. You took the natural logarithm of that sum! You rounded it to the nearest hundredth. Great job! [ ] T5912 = 3.37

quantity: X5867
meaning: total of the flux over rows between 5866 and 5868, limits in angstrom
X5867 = 28.7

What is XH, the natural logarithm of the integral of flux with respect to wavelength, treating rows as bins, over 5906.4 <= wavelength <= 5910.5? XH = 4.09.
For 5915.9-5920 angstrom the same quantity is 4.09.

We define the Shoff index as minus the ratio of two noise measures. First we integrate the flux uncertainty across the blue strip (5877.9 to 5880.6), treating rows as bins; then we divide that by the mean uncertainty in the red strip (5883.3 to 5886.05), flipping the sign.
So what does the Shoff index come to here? -1.87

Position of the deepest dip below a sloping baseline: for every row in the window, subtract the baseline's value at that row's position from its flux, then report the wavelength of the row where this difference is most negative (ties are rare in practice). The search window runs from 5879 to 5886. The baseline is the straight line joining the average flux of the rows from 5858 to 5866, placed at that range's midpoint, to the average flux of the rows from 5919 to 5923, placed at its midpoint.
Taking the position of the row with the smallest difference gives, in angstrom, 5879.95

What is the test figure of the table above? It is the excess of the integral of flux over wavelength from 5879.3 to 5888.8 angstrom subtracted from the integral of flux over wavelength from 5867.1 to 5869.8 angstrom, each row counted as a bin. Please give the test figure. -107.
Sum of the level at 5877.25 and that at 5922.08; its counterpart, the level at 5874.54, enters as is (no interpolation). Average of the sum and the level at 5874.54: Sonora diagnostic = 22.8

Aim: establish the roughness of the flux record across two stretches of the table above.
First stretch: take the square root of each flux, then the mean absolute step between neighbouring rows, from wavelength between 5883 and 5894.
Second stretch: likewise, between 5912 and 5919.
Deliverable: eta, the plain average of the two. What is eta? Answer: 0.113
